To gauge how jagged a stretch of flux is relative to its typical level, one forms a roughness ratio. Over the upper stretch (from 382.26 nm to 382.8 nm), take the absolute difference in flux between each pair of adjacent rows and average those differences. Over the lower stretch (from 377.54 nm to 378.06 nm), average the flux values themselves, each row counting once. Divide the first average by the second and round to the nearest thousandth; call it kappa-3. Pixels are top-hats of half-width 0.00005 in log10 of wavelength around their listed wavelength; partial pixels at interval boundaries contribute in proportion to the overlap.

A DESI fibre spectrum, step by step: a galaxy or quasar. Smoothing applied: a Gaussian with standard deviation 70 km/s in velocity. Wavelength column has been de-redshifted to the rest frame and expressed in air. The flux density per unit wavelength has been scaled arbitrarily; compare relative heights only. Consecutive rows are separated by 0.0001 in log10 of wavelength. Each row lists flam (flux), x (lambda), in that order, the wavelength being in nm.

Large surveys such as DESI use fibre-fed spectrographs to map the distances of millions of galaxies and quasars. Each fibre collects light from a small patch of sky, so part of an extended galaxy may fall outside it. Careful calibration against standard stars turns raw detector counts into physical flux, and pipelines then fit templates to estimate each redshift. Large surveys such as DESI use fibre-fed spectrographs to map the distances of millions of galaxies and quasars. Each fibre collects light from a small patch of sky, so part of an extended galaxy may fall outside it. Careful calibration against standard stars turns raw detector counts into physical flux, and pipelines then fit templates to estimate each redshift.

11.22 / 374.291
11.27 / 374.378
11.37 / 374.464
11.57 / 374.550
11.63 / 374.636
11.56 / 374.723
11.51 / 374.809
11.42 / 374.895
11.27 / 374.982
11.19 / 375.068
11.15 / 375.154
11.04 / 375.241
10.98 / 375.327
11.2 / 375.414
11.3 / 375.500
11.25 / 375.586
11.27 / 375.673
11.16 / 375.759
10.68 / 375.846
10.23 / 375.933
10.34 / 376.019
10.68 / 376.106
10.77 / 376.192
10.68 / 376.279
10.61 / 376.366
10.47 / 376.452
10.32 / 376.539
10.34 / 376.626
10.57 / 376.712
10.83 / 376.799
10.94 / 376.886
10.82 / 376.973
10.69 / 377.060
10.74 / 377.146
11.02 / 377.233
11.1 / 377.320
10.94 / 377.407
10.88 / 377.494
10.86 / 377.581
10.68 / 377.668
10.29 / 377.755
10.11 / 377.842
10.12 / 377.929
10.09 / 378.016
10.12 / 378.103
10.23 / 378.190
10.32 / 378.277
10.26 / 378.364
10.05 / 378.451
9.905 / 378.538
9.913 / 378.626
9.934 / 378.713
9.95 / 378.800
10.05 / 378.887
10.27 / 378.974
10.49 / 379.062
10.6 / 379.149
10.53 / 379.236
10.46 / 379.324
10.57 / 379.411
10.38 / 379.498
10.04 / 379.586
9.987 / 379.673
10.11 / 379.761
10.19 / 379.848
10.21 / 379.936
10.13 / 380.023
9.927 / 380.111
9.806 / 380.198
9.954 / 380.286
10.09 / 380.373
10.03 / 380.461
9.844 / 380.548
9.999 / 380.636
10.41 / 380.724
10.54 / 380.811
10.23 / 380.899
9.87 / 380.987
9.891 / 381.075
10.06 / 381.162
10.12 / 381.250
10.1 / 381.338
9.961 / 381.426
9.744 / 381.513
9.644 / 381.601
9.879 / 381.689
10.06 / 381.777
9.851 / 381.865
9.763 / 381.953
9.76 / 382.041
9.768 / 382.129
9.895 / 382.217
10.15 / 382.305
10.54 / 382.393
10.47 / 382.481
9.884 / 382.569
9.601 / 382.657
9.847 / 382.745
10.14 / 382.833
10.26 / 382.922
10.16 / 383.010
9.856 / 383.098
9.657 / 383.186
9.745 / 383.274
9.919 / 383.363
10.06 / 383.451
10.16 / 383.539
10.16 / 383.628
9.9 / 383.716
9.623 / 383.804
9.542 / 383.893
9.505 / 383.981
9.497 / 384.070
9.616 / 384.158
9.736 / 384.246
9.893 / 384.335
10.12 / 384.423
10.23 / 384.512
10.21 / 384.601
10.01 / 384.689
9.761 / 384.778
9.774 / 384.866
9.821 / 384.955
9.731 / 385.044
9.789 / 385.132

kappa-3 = 0.030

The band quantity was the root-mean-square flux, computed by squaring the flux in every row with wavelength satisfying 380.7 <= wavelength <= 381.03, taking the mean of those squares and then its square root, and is 10.3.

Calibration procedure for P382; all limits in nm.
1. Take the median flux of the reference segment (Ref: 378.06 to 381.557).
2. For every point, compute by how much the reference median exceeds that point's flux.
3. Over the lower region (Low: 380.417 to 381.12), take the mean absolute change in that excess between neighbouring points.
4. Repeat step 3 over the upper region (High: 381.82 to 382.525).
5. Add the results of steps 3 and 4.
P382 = 0.359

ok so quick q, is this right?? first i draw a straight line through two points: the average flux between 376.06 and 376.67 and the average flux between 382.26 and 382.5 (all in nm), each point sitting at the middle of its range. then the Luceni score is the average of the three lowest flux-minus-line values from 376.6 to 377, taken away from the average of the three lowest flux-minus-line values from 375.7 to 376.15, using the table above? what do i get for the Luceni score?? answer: -0.18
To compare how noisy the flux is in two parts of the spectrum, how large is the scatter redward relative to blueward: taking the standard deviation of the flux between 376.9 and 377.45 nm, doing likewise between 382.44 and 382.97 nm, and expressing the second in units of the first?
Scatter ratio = 2.0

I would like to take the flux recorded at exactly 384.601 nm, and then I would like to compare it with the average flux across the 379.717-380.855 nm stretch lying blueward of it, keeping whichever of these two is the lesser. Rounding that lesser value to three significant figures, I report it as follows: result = 10.1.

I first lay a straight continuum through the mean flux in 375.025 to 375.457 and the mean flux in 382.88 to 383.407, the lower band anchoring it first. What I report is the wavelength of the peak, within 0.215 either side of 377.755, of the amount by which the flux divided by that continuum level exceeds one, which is 377.581 nm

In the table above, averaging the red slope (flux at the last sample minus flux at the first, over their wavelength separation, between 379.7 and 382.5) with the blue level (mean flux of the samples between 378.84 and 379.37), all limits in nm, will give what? 5.27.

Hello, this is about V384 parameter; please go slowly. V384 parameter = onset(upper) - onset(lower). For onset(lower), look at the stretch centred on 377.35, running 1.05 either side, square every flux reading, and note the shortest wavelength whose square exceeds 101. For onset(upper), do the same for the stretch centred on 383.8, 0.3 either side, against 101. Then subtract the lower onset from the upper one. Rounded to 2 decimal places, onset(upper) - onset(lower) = 7.17 nm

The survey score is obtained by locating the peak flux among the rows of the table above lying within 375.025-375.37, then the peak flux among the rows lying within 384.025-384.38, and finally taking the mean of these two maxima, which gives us 10.5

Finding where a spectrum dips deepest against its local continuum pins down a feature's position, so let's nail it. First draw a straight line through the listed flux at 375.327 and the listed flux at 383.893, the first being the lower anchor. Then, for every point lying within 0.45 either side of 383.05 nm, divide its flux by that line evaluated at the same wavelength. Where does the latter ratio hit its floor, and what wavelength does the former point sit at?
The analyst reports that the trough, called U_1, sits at 382.657 nm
